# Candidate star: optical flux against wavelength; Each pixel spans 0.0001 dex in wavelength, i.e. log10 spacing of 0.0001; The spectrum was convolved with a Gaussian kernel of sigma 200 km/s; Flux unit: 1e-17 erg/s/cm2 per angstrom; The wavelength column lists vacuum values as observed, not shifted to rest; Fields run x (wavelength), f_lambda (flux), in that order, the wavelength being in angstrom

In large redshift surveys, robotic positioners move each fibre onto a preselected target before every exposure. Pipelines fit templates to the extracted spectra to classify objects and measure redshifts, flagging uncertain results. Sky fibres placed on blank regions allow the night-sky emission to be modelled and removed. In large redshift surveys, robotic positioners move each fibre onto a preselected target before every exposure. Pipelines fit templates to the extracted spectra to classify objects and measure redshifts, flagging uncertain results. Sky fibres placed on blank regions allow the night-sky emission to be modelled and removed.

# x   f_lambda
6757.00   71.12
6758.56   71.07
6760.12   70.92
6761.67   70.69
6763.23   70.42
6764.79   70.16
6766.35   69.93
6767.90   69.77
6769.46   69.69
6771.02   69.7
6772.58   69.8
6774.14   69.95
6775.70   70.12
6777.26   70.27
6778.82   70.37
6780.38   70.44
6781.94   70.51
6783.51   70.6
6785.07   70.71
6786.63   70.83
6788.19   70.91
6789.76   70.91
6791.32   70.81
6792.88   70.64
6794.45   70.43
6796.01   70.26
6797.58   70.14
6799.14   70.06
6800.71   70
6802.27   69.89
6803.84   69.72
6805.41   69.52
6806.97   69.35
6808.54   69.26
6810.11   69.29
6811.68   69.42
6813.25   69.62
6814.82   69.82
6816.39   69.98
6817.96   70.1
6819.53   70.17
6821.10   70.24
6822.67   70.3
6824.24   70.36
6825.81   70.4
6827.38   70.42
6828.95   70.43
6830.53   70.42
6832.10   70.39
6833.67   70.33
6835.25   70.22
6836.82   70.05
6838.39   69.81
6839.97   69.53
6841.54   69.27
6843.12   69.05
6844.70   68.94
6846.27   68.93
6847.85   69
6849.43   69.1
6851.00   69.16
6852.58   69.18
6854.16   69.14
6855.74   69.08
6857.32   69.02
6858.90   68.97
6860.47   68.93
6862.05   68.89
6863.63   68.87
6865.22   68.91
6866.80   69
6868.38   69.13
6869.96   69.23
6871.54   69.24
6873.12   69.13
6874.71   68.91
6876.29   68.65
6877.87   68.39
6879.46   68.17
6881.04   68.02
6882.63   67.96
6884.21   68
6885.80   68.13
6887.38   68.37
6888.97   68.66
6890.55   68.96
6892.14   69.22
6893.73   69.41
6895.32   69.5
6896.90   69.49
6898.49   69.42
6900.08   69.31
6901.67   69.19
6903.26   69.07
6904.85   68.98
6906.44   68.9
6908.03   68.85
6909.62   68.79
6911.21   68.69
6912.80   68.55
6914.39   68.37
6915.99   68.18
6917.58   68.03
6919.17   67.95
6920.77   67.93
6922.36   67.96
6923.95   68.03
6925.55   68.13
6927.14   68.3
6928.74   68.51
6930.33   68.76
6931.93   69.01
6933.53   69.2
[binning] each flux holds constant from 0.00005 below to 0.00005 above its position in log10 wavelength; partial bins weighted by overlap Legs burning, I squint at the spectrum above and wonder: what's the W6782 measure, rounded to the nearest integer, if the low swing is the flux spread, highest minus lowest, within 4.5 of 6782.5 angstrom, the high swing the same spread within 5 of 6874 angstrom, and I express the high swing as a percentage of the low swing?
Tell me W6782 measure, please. 185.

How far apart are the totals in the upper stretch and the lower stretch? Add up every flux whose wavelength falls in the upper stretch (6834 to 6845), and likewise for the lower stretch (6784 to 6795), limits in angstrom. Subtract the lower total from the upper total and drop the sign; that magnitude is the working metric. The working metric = 8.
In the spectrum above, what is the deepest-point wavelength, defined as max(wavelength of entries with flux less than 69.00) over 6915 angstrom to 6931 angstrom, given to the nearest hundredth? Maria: 6930.33 angstrom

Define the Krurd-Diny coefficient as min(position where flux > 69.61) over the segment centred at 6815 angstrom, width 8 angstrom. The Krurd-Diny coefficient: 6813.25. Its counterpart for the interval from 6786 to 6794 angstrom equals 6786.63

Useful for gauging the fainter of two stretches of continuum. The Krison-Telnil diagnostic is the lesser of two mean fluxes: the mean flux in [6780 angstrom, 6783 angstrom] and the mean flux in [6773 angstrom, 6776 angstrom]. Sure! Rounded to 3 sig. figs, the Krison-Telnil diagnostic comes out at 70.0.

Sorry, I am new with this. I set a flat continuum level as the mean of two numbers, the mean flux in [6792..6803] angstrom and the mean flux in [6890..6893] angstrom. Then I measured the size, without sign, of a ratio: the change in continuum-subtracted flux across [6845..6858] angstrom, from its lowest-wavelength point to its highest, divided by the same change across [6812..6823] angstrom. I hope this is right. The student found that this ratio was 0.13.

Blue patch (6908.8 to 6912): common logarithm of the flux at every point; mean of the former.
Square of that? 3.38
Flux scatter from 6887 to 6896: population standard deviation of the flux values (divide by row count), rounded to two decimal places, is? 0.40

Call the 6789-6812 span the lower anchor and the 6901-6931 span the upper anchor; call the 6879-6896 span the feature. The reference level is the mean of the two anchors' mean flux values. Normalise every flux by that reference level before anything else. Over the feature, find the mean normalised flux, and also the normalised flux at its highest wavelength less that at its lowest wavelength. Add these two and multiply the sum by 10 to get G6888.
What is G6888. 10.1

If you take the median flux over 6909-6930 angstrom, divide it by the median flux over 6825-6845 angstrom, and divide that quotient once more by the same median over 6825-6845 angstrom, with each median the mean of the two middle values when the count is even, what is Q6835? 0.0138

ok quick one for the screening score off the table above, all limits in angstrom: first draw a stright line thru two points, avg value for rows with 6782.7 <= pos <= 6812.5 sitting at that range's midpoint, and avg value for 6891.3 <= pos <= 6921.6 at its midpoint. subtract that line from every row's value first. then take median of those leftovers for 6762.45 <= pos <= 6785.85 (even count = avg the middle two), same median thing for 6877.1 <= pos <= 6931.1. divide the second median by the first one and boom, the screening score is 0.9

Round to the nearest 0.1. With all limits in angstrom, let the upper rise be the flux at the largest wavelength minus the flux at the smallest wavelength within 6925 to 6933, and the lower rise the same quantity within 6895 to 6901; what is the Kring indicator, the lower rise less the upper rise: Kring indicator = -1.1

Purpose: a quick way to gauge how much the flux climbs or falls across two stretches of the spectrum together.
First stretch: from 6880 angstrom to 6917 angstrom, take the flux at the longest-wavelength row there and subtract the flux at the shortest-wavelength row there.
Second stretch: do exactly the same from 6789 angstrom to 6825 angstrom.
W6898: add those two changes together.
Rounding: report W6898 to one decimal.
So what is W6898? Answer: -0.4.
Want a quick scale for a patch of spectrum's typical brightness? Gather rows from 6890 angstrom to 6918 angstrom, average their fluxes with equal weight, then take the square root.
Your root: 8.30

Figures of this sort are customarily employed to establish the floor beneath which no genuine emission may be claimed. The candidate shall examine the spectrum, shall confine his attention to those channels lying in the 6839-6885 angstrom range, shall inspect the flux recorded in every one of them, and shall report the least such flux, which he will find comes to 67.96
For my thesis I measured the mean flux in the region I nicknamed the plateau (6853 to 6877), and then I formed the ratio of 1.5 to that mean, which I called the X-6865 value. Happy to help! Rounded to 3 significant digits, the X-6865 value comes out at 0.0217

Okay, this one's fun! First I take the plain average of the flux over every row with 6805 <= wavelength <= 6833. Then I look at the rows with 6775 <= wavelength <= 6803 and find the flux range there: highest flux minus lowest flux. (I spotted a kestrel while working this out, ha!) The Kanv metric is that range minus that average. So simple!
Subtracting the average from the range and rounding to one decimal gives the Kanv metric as -69.0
